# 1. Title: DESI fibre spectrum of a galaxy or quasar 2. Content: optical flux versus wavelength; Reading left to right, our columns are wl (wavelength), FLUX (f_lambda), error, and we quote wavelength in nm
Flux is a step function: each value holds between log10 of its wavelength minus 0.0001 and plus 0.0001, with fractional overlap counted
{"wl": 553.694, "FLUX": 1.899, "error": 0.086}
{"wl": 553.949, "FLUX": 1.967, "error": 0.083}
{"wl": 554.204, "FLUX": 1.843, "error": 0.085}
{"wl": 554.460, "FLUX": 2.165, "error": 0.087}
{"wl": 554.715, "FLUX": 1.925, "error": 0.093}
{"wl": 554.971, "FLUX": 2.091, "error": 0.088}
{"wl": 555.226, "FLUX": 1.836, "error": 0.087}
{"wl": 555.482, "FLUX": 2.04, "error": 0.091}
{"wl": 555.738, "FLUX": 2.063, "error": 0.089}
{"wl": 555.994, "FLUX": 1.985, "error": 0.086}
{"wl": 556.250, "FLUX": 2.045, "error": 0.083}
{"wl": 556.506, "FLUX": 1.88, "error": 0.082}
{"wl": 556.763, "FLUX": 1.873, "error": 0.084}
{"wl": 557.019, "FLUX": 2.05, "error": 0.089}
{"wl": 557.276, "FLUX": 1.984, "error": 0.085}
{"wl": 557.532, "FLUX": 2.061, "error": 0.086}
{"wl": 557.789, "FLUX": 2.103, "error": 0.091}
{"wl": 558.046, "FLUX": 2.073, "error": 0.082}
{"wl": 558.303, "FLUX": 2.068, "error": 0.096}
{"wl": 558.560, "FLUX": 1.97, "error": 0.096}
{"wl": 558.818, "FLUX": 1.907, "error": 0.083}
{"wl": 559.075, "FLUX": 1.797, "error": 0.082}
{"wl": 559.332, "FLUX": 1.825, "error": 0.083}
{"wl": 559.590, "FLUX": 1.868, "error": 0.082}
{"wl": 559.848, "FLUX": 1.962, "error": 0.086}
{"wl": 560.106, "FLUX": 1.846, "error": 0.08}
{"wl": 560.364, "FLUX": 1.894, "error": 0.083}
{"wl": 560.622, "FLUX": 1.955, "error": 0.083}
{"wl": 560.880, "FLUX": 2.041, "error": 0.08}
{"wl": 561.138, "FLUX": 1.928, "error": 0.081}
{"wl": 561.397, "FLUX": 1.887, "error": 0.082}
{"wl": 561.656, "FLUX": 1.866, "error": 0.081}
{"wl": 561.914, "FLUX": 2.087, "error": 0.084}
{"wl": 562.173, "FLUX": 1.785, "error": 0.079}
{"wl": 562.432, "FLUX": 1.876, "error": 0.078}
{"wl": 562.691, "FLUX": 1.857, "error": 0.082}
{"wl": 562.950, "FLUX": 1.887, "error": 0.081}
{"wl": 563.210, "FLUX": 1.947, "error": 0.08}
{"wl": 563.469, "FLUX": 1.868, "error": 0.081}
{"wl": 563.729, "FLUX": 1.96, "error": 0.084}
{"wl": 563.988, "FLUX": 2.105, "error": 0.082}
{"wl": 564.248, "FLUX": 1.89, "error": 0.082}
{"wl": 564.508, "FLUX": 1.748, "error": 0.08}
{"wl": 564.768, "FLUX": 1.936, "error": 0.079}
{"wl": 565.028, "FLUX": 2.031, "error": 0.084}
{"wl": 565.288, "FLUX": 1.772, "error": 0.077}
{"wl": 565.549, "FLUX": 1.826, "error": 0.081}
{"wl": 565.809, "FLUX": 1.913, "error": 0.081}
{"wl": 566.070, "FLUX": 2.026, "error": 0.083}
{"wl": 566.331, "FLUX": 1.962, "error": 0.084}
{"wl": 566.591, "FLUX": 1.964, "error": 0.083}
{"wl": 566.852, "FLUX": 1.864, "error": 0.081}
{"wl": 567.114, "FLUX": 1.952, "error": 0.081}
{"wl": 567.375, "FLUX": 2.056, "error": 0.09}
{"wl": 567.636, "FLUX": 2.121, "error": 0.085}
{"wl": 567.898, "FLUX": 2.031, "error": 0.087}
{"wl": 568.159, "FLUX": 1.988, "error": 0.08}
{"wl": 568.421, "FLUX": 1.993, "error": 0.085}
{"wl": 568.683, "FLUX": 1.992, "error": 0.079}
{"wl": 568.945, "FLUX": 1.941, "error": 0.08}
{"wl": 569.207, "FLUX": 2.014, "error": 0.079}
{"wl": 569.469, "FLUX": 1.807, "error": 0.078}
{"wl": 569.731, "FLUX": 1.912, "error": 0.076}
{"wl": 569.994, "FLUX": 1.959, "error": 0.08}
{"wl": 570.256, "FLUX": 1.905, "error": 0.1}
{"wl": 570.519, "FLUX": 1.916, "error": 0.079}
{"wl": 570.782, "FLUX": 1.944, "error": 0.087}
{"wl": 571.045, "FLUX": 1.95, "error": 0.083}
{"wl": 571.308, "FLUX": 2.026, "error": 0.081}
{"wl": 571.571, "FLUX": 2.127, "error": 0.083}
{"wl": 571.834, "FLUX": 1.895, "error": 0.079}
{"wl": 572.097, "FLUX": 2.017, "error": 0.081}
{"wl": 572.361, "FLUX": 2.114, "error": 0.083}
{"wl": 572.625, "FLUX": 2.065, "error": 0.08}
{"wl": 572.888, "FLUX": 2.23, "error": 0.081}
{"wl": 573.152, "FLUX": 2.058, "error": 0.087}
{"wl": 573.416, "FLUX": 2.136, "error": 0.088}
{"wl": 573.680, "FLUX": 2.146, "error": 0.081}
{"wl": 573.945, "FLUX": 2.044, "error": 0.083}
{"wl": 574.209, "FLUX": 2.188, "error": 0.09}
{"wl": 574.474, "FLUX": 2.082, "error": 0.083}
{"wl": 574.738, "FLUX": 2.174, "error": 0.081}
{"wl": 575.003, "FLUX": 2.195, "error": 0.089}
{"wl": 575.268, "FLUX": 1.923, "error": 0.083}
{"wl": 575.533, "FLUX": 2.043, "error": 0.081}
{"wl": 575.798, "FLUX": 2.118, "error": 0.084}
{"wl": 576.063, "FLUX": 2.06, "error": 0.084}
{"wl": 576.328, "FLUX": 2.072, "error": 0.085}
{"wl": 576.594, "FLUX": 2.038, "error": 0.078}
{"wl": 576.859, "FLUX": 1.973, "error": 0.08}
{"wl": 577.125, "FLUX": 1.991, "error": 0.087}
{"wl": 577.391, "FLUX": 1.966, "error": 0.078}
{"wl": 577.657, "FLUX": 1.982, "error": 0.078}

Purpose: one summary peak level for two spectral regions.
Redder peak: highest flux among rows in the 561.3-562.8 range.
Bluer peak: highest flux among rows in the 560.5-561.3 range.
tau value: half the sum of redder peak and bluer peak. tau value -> 2.06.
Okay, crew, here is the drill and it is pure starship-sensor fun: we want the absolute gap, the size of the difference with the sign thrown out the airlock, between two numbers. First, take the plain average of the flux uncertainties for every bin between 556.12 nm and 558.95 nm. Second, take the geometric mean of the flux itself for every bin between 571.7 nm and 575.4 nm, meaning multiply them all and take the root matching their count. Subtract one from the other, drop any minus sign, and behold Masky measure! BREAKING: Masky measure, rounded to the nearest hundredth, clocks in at 2.00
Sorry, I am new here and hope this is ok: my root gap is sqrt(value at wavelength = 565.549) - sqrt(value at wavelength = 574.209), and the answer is -0.13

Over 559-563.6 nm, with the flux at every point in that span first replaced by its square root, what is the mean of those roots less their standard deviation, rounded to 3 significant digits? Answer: 1.35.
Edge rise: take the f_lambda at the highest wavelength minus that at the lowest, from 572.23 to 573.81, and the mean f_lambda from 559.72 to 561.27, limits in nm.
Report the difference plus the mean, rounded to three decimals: 1.970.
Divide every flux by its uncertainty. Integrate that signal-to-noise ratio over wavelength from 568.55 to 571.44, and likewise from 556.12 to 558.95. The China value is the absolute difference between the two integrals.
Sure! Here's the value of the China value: 3.6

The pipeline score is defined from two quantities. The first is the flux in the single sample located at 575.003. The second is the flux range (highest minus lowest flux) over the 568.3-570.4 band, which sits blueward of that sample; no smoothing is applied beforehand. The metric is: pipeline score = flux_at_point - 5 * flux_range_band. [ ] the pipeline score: 1.2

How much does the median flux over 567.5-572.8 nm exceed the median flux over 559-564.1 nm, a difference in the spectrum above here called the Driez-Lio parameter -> 0.10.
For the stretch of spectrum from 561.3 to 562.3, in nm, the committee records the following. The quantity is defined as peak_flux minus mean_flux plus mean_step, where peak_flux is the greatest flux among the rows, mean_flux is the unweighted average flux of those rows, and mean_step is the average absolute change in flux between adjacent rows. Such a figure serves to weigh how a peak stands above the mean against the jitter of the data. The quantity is 0.36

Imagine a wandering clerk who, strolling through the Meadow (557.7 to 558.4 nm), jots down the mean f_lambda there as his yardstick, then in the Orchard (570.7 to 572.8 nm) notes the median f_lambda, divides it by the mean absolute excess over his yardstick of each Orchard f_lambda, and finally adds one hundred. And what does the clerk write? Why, 124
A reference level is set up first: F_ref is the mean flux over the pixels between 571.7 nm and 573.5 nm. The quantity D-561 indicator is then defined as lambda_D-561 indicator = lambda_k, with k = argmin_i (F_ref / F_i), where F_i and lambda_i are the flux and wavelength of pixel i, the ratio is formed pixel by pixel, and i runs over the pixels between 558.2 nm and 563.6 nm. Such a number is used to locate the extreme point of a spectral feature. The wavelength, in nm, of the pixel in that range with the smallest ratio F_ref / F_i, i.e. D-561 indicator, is 561.914 nm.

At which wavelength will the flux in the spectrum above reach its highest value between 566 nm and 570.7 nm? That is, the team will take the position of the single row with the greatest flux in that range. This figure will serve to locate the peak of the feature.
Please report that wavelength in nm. 567.636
